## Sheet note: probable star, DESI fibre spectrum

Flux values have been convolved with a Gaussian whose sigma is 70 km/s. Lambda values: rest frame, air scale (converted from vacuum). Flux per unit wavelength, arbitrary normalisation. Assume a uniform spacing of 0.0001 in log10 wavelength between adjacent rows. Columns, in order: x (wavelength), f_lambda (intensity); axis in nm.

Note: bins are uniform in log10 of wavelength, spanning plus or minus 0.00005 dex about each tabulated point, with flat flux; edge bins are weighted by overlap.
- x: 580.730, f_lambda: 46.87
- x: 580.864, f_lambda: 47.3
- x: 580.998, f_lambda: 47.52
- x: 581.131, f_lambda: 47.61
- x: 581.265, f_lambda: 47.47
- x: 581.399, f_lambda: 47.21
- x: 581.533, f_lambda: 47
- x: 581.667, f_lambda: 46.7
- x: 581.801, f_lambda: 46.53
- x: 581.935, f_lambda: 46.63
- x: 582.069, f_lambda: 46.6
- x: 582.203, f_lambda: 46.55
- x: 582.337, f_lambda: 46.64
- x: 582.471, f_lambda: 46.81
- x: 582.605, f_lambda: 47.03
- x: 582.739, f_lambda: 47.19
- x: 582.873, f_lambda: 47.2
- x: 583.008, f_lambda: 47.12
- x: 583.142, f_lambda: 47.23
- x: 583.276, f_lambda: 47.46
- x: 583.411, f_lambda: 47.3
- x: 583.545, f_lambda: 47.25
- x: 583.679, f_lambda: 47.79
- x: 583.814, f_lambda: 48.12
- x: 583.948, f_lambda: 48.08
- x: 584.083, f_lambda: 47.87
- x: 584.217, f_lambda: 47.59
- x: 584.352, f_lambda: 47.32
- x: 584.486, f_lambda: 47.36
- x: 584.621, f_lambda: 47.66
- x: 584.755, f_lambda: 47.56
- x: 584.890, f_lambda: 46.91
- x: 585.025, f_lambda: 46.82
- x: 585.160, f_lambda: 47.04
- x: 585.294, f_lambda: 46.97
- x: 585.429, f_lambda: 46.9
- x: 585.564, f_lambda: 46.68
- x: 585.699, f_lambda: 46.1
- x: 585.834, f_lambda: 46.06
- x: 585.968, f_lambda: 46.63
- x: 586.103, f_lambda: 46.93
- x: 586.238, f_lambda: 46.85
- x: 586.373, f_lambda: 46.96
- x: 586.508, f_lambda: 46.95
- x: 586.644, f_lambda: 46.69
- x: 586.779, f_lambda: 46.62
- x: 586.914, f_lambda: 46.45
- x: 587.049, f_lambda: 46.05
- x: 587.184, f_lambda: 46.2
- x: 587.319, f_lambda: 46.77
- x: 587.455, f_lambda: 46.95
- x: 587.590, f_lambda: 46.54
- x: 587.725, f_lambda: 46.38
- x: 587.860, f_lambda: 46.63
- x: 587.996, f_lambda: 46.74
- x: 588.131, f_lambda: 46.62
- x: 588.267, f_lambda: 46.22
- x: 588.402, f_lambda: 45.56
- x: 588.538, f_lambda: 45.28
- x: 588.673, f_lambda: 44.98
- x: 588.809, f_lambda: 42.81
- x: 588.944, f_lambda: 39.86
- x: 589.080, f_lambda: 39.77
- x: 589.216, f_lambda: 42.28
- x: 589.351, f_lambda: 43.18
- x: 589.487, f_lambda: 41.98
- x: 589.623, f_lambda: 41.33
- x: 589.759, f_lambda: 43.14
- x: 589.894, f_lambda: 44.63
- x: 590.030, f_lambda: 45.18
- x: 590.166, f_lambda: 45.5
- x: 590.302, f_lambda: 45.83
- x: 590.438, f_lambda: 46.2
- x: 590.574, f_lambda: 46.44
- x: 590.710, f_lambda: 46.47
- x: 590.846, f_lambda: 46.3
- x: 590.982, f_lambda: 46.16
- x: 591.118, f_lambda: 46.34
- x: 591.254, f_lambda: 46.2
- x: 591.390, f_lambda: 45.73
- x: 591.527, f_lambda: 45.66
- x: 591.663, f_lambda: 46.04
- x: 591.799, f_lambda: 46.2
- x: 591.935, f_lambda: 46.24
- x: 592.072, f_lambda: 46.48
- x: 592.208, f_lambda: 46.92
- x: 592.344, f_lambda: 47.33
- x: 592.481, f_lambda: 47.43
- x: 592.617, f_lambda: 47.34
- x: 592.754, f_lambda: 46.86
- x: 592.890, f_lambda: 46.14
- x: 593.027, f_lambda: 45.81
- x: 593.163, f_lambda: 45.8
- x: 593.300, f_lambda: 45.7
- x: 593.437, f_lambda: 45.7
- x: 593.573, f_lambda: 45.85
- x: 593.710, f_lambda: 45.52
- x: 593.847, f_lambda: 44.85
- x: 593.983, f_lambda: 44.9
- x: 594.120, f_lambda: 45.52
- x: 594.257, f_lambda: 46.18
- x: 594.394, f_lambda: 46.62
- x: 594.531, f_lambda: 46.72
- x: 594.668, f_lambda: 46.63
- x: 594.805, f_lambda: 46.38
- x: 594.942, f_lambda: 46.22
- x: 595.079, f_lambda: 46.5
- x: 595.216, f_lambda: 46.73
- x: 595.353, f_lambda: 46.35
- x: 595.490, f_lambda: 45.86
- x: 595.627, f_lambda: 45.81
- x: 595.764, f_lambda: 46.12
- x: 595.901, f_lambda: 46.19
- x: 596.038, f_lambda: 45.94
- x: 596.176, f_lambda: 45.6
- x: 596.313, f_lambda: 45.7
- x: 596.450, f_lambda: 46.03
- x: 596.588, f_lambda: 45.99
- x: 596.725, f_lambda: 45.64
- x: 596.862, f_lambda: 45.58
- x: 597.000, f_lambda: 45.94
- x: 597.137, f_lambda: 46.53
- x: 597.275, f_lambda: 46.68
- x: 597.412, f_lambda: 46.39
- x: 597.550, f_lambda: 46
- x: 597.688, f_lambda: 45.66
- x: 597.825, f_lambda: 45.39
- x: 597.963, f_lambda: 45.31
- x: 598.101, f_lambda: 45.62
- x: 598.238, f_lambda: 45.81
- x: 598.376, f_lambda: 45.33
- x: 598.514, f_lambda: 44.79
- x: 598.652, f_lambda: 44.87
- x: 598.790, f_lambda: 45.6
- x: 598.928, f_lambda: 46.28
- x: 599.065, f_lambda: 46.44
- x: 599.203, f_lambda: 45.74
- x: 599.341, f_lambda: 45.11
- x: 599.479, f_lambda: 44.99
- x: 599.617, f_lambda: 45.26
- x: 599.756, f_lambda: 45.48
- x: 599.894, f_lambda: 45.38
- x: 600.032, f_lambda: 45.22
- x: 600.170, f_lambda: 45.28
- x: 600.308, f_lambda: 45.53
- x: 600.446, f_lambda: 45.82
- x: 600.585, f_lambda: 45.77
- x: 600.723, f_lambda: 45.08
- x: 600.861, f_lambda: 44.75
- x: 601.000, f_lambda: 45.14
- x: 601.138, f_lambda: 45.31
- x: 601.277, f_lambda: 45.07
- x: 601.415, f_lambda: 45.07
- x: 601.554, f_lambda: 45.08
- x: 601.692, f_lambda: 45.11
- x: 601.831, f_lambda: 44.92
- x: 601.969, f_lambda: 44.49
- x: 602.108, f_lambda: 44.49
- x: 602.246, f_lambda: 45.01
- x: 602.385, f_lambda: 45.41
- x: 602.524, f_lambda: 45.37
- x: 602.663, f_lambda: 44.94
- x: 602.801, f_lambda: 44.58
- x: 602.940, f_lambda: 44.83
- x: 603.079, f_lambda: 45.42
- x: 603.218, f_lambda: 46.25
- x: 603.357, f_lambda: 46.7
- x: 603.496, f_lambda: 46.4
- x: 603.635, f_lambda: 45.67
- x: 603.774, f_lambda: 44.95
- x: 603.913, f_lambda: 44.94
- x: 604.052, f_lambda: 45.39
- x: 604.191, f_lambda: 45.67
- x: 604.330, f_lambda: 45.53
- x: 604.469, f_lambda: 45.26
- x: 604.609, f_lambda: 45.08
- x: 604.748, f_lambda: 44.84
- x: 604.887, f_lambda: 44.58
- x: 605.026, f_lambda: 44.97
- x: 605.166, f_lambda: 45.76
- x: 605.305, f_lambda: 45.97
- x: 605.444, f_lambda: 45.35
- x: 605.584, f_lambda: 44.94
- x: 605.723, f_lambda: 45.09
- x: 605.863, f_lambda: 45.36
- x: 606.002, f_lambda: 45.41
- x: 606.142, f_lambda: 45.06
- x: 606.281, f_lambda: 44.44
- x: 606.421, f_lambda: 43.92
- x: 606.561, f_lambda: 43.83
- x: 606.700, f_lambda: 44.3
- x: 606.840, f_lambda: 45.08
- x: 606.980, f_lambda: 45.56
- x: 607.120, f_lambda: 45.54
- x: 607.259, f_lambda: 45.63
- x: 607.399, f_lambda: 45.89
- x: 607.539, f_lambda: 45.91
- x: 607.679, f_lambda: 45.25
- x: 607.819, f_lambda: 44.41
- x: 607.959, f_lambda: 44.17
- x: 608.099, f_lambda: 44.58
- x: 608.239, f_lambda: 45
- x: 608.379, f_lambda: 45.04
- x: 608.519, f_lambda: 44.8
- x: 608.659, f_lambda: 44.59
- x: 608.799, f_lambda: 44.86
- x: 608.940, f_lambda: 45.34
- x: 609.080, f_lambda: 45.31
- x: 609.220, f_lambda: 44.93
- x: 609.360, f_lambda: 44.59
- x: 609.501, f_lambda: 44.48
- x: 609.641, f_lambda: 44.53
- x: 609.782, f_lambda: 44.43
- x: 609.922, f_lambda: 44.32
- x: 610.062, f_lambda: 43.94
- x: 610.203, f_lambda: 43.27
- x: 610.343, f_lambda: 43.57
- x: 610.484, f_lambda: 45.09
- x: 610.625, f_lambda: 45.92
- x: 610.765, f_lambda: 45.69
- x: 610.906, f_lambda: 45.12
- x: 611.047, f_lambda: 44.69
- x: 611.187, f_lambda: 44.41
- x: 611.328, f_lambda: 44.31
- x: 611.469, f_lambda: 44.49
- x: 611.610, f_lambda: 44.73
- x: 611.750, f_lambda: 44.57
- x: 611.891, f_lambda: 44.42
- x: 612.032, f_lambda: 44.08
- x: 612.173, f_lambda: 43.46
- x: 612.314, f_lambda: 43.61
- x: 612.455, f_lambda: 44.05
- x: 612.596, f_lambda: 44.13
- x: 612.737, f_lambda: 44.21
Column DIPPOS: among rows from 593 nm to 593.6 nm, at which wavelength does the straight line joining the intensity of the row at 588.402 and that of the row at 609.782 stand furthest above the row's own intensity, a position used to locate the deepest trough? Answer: 593.300 nm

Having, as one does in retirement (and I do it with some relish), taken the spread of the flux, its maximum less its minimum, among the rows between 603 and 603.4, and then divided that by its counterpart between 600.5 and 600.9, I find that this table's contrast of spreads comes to 1.3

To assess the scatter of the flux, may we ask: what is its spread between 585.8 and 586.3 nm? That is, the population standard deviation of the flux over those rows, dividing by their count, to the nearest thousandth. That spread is 0.340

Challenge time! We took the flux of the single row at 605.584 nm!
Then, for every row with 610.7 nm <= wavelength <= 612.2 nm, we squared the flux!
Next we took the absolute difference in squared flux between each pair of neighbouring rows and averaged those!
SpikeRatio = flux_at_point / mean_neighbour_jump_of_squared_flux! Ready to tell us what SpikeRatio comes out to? 1.6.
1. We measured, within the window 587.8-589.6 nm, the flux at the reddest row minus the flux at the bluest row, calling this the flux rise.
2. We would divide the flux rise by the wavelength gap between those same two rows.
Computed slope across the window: -2.9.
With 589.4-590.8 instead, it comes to 3.7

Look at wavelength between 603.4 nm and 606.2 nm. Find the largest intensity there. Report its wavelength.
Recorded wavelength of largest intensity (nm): 603.496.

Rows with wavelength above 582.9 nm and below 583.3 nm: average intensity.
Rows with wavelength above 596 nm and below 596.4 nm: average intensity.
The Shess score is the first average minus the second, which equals 1.5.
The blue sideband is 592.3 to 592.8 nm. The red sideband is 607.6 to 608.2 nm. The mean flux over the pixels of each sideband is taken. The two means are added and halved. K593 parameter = 45.9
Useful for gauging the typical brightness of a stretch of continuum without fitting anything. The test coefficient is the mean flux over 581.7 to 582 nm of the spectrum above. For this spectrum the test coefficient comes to 46.6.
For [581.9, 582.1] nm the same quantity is 46.6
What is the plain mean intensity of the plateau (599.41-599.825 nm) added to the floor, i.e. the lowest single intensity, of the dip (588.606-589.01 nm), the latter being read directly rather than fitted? 85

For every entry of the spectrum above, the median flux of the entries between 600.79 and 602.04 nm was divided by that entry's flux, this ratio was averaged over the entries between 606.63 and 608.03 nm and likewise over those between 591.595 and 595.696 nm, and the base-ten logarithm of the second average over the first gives -0.010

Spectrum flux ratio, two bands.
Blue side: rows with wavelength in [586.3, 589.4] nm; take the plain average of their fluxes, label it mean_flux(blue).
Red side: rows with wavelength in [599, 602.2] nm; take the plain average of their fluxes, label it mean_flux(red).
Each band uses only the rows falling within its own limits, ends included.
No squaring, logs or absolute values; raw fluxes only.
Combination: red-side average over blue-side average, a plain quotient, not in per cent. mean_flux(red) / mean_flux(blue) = 0.998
